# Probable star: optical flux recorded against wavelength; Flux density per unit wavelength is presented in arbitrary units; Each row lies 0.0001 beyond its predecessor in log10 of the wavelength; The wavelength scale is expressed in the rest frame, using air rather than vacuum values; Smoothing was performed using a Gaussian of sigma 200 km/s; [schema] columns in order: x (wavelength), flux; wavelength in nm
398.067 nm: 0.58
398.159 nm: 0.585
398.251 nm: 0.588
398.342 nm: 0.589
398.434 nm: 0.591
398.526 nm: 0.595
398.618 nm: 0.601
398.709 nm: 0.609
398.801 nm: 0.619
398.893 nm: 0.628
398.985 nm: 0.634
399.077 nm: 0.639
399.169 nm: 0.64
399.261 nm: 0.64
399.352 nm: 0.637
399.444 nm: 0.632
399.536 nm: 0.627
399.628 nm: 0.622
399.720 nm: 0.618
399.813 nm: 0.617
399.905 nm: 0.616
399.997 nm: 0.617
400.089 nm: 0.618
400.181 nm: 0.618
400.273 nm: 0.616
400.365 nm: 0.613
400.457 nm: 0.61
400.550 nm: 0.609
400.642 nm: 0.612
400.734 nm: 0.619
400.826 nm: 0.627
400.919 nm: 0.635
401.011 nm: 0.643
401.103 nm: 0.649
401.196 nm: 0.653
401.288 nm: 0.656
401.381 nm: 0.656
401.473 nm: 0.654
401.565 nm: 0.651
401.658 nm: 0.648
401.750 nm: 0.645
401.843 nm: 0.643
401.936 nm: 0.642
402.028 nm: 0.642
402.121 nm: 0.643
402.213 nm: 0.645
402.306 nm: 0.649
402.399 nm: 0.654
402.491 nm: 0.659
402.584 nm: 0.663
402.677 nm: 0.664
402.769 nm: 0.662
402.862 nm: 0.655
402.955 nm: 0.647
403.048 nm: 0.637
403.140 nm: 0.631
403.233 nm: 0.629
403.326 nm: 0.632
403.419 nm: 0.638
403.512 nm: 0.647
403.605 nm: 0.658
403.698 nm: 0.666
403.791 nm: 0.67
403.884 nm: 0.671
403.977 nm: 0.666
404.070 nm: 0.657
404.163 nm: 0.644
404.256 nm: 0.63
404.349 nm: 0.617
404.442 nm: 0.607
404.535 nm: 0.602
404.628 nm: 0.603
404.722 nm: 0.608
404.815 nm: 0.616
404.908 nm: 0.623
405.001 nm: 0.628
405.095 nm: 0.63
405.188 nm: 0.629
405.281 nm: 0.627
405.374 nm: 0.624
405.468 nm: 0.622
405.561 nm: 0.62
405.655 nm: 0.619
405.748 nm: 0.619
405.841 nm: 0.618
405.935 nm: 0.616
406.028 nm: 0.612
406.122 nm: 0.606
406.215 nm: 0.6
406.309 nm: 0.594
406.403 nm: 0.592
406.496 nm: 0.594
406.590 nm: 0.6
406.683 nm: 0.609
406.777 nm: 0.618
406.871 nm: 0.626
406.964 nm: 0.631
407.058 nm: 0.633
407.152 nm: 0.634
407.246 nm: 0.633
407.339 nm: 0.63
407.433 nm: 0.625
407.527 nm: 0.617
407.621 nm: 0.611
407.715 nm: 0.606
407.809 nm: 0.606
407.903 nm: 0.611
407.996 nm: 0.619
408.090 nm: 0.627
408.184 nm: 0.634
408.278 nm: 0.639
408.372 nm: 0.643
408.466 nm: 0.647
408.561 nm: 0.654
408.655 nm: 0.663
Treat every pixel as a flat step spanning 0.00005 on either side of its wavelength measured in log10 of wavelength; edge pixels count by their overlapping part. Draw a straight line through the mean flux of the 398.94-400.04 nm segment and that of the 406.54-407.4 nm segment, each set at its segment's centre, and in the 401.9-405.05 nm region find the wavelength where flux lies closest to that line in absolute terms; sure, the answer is 404.908 nm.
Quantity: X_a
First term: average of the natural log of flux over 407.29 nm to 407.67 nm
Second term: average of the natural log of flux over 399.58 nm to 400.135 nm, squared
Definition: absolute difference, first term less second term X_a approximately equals 0.71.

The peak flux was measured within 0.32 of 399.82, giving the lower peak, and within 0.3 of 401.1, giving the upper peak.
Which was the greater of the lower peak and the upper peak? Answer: 0.656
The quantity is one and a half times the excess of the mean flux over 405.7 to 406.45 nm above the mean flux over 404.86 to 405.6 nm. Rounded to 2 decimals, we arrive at -0.03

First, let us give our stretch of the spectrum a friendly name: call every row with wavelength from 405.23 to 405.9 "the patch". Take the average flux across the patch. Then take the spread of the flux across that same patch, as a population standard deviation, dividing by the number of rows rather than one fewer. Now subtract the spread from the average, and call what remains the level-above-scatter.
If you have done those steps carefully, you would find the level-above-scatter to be 0.618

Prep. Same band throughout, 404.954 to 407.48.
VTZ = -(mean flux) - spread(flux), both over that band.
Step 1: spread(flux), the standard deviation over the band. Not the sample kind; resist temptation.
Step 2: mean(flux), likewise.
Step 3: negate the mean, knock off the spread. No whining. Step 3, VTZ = -0.631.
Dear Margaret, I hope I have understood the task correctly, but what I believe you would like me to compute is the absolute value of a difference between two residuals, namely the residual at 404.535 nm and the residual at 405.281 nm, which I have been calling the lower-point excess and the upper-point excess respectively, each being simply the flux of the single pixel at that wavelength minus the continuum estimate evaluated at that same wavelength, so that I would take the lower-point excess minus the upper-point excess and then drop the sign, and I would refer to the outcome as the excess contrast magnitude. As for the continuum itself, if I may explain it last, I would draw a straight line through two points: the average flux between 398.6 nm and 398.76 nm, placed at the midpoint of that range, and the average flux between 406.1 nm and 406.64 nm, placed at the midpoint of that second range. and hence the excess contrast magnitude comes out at 0.026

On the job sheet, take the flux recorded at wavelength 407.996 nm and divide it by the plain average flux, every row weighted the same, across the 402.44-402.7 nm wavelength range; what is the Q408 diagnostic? 0.94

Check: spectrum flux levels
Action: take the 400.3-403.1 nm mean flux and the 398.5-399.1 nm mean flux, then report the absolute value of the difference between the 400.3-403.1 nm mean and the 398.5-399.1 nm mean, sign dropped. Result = 0.0250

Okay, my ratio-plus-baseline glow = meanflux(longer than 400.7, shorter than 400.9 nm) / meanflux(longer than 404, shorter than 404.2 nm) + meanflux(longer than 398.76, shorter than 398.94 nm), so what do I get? 1.58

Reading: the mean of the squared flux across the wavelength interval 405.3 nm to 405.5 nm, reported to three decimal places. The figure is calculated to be 0.388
